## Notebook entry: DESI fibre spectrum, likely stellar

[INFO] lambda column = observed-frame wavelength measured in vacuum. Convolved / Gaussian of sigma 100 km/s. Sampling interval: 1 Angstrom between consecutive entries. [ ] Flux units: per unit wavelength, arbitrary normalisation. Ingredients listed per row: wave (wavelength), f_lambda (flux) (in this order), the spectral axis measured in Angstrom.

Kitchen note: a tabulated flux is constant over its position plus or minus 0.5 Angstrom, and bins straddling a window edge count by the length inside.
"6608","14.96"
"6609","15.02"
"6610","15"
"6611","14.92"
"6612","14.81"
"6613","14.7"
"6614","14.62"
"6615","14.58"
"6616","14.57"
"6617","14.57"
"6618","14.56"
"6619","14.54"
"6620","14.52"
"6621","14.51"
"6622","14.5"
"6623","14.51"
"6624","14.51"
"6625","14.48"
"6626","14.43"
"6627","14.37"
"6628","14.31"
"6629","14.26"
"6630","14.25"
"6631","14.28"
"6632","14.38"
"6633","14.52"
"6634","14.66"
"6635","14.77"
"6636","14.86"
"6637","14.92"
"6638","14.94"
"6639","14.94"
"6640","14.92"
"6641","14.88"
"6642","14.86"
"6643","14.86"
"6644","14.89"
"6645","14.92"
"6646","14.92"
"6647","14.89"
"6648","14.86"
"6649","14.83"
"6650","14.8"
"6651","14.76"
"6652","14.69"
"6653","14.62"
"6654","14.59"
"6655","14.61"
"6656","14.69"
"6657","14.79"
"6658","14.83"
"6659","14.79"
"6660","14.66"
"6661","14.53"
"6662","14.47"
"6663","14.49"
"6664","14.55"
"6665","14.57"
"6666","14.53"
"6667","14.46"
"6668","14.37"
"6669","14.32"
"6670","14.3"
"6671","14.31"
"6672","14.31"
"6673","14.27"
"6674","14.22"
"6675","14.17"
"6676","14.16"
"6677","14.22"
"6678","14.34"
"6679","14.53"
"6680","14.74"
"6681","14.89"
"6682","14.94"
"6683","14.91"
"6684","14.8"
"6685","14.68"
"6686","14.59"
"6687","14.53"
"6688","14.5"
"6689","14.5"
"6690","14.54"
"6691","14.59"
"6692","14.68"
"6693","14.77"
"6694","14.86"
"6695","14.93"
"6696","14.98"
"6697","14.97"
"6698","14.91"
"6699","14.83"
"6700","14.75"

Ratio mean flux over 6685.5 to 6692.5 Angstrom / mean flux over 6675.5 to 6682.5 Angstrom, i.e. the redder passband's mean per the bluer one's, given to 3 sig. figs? 1.00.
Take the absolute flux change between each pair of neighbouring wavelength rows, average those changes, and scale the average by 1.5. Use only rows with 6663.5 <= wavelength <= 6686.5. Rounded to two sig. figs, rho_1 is 0.11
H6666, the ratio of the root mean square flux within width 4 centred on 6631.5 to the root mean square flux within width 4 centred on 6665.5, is 0.99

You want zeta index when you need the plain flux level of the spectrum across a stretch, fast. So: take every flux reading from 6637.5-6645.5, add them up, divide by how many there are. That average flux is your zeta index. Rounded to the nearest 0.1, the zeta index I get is 14.9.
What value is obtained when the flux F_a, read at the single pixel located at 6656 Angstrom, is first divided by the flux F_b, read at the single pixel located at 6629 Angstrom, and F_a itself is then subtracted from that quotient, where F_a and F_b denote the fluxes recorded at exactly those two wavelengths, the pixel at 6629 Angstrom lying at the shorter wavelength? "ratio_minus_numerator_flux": -13.7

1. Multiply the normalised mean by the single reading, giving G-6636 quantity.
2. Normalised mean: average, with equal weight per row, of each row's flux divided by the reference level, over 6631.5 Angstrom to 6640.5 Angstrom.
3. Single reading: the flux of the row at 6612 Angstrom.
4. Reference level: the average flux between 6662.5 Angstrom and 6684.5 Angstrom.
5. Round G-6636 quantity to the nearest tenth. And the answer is 15.1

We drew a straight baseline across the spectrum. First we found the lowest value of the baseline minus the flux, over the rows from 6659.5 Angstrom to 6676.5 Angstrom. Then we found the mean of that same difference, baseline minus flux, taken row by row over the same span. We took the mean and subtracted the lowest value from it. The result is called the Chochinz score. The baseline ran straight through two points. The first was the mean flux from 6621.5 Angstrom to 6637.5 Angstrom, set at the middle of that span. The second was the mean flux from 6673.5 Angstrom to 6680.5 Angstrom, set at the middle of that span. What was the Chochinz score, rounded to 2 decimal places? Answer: 0.24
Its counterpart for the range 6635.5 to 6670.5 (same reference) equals 0.18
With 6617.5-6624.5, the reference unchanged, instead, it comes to 0.03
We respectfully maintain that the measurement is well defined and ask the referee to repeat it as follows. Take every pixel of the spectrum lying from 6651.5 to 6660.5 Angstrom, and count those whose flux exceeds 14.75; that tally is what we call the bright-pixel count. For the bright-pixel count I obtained 3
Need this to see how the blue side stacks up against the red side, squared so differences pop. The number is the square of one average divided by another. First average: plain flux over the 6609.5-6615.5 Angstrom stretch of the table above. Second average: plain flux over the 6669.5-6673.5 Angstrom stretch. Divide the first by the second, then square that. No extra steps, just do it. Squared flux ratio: 1.07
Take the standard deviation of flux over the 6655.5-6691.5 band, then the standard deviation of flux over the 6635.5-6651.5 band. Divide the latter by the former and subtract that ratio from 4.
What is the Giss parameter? 3.8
